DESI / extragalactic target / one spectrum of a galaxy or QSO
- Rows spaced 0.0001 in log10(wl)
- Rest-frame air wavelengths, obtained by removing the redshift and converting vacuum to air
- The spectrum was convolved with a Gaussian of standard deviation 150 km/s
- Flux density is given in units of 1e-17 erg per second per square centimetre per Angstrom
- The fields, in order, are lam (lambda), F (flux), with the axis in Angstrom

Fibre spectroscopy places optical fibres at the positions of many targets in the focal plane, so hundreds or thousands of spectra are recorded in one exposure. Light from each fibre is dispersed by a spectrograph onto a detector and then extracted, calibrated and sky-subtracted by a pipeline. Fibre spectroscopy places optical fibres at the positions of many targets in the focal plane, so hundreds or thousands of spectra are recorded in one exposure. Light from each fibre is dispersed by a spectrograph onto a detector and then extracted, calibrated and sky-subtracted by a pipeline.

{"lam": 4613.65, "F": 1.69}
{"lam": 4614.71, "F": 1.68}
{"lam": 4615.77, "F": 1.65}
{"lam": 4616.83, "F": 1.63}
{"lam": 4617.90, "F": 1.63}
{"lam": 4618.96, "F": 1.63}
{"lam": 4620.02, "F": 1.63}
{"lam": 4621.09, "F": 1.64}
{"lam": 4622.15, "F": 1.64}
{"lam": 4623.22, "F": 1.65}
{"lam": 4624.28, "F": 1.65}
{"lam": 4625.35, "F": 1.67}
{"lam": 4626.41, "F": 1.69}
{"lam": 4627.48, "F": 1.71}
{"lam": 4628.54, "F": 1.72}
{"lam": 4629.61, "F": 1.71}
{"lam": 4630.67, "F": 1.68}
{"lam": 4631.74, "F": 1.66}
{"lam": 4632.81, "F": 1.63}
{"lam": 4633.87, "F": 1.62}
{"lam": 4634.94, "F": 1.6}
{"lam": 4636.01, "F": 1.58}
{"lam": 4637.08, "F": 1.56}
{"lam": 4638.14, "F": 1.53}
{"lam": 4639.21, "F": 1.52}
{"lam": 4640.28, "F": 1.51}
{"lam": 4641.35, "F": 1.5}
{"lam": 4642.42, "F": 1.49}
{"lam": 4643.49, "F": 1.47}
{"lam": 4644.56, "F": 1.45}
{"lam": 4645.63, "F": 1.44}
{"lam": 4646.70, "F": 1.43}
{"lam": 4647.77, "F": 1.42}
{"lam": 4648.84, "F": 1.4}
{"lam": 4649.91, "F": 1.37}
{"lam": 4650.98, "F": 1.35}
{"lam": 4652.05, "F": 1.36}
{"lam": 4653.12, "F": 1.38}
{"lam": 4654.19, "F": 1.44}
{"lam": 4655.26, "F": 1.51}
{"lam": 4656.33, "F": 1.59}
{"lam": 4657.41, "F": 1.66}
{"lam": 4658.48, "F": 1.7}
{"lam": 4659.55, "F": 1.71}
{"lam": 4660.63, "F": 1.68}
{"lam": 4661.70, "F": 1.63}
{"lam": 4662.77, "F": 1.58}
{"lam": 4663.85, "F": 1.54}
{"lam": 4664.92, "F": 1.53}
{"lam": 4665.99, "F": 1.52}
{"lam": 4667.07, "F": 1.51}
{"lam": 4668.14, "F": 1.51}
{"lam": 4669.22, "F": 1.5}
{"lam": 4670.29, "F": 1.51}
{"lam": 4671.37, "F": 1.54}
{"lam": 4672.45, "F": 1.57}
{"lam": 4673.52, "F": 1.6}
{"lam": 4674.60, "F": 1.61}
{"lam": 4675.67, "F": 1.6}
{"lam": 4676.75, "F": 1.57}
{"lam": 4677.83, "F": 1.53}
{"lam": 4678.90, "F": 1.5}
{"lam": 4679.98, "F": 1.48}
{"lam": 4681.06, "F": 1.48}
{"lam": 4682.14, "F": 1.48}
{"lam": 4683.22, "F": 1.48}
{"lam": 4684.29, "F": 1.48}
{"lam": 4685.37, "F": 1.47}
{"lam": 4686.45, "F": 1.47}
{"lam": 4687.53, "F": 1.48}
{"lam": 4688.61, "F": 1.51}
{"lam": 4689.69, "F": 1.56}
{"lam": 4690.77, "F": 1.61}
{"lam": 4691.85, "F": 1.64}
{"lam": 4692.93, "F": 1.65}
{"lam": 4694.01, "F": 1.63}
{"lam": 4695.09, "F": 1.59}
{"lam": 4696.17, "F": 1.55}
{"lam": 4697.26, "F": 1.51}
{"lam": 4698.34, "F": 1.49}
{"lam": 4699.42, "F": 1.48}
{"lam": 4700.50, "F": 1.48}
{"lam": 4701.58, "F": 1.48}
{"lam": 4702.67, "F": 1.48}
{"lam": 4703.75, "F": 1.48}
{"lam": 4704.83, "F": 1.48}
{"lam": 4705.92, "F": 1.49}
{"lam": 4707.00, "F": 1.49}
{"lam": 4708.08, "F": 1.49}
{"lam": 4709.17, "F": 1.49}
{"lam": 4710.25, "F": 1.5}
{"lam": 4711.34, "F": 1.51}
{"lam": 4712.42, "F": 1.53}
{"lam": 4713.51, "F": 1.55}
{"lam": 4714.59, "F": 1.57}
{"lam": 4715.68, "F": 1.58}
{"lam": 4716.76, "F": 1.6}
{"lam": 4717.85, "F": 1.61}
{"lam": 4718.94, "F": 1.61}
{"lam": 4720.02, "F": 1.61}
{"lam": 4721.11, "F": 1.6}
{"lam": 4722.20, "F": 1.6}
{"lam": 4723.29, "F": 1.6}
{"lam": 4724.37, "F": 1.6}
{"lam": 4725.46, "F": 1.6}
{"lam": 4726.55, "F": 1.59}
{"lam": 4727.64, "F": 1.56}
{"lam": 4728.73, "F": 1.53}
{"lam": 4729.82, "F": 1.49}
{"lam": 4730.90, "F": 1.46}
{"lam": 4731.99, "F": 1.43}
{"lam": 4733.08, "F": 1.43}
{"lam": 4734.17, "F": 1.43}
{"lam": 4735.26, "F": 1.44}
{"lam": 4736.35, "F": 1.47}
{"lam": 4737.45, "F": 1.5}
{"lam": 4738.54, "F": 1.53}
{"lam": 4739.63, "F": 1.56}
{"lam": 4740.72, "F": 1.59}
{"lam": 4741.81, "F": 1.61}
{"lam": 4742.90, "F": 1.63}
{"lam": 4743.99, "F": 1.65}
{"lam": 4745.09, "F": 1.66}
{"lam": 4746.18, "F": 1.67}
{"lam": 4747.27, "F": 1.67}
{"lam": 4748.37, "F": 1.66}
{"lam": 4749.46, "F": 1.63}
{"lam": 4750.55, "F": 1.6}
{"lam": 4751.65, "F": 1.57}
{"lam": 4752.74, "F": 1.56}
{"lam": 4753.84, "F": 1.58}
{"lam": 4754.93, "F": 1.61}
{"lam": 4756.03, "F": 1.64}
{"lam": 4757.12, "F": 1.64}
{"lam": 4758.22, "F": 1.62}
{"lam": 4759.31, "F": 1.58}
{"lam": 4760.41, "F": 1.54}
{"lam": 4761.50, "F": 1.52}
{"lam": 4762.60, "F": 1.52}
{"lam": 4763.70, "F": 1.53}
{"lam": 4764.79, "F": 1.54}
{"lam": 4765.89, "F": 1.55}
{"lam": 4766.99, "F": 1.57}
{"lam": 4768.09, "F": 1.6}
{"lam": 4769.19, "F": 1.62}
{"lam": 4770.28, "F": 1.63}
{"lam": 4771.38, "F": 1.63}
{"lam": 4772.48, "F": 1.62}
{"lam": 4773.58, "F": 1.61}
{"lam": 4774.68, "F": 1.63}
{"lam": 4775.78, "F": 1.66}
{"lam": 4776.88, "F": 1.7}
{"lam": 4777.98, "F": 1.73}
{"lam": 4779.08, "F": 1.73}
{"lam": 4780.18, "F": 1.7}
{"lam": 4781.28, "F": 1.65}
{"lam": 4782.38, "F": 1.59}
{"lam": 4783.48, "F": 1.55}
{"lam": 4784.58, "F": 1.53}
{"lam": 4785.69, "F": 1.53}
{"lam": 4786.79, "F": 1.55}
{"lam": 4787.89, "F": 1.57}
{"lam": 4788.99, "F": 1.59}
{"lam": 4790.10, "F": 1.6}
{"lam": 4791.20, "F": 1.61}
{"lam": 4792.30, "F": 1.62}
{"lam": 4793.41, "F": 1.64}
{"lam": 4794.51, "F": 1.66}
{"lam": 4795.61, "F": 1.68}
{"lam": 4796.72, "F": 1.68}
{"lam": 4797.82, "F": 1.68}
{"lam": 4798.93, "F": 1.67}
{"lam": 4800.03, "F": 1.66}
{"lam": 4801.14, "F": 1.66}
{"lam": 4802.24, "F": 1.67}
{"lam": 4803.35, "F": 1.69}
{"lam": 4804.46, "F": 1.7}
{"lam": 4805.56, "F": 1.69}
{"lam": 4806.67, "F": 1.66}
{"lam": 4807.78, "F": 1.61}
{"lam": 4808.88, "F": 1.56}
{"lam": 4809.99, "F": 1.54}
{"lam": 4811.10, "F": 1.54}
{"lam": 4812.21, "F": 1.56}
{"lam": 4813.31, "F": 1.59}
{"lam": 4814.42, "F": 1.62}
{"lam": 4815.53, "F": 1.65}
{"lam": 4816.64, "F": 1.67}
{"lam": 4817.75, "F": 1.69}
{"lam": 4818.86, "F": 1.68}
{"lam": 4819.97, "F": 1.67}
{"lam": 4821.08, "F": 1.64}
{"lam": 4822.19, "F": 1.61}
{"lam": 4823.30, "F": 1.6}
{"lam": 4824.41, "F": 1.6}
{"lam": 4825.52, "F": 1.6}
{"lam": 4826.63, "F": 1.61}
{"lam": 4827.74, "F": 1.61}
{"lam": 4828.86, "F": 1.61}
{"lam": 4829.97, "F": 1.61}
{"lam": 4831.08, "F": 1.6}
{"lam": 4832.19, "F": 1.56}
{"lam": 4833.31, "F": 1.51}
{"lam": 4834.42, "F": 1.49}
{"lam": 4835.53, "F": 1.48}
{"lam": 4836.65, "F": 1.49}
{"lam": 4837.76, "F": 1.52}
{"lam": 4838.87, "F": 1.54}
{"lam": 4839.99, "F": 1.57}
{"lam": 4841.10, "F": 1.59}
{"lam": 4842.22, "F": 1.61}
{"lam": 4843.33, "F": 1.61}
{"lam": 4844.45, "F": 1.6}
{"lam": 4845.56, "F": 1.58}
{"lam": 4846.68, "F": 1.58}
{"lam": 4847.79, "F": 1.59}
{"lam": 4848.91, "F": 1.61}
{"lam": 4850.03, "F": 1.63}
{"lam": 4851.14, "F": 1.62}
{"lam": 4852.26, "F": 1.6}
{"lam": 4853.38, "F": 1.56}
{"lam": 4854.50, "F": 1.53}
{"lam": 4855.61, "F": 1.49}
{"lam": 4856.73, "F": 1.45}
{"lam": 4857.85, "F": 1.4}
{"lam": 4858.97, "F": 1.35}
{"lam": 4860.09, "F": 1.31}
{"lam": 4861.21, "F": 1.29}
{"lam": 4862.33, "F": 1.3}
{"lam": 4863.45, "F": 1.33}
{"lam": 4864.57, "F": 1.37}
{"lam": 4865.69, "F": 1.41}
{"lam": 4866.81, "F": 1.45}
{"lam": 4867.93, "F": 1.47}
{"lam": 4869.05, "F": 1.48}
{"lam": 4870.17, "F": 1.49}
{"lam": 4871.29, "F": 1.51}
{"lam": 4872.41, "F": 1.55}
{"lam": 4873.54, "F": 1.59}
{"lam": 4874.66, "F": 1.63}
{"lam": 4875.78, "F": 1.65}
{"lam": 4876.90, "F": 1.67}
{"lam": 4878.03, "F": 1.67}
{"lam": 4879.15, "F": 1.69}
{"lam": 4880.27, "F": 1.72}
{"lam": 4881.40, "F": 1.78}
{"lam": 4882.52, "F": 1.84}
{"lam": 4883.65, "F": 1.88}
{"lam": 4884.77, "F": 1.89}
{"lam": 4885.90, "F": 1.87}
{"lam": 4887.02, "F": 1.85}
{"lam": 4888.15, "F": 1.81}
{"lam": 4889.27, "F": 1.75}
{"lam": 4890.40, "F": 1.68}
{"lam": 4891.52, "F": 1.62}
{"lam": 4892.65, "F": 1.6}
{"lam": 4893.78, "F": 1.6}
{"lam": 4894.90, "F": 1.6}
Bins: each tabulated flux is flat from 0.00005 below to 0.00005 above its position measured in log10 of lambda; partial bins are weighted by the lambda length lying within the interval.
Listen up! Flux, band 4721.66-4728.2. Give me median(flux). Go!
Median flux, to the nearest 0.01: 1.60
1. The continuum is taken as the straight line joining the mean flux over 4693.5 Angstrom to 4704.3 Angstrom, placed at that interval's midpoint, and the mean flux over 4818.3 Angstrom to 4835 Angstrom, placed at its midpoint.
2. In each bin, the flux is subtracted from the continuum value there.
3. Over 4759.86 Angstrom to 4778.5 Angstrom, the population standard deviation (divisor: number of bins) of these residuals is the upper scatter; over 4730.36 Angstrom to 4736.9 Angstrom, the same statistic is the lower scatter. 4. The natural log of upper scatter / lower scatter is 1.3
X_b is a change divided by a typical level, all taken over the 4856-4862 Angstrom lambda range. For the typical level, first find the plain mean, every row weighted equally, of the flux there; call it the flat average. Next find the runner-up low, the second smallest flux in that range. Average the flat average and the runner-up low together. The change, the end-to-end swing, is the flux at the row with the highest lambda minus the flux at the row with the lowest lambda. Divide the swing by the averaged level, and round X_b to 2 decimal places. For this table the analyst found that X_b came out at -0.12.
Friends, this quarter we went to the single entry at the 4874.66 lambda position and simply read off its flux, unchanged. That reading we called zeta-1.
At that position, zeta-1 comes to 1.63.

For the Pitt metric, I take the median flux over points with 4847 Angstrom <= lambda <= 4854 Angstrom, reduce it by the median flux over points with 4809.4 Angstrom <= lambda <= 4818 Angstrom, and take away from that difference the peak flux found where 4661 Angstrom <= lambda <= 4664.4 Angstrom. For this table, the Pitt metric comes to -1.63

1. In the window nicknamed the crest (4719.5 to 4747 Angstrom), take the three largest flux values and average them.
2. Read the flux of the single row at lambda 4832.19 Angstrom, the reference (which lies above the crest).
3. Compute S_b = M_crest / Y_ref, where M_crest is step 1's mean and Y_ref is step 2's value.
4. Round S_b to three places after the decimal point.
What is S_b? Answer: 1.064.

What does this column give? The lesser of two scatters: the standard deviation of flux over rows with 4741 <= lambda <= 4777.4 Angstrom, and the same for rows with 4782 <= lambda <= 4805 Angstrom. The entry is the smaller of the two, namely 0.047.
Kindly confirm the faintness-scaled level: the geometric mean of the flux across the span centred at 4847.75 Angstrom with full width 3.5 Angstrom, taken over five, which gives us 0.319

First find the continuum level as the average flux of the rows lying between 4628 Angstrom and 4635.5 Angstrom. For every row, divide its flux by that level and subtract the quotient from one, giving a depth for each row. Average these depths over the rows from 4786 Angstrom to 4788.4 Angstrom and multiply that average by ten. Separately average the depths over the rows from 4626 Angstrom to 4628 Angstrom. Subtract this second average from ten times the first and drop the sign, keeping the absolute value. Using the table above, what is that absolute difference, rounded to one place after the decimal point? 0.6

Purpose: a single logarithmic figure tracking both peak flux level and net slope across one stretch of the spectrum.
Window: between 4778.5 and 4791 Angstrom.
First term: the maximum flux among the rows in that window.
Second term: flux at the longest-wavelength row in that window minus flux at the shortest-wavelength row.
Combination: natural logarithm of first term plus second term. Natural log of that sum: 0.47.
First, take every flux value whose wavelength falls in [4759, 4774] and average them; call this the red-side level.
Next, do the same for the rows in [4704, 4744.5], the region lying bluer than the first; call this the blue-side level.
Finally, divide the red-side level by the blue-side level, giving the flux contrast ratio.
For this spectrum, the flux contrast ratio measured 1.02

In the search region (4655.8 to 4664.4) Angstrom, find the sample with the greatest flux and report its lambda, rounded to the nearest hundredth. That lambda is 4659.55 Angstrom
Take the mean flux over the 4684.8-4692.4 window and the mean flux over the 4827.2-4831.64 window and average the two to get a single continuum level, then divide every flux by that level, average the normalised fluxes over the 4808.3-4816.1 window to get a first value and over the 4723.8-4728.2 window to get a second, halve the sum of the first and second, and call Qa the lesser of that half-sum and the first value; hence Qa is 1.01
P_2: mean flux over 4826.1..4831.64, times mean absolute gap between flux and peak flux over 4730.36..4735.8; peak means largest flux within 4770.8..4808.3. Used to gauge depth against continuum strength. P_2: 0.47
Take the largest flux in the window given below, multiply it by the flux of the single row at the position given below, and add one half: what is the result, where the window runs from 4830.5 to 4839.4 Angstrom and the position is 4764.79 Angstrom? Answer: 2.96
